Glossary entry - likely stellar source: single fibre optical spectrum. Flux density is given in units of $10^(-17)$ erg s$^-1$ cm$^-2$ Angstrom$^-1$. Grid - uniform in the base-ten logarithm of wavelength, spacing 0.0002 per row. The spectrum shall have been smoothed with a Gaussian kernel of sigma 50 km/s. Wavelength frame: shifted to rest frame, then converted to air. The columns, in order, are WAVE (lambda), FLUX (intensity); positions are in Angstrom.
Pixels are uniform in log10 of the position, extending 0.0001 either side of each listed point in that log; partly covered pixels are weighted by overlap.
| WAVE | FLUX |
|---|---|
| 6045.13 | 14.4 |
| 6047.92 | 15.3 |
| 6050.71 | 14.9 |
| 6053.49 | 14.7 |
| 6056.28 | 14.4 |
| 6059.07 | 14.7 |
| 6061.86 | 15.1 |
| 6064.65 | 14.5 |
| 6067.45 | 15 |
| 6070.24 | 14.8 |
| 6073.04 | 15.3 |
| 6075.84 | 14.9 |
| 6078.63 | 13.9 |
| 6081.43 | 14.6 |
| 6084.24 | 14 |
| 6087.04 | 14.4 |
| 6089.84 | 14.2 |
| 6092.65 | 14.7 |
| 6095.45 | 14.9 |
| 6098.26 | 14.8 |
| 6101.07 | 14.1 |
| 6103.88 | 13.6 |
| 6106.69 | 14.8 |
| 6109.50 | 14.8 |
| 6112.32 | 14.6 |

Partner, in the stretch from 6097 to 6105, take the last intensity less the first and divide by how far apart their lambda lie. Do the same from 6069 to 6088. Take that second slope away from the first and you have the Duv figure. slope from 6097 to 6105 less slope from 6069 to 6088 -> -0.19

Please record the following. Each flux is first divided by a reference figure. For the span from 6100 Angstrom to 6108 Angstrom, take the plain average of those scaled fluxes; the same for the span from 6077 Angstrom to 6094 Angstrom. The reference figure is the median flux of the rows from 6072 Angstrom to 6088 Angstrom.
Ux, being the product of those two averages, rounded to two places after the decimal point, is 0.96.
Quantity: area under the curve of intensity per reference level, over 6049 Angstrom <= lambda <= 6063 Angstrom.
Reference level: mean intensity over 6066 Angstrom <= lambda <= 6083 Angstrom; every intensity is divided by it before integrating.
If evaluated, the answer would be 14.0 Angstrom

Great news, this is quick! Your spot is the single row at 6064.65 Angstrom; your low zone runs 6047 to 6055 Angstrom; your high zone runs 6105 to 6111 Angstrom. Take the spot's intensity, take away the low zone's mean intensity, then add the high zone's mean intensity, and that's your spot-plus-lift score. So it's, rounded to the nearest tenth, 14.3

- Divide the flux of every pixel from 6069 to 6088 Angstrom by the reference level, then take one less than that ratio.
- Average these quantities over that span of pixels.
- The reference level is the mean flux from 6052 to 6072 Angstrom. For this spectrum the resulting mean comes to -0.013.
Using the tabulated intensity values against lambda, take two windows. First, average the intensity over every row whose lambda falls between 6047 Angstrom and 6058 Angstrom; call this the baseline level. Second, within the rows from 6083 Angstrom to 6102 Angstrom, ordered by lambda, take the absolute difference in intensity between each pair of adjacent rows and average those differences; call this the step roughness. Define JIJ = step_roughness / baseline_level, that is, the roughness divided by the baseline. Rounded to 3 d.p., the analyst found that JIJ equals 0.024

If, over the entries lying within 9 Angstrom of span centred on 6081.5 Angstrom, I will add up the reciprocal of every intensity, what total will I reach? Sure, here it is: 0.212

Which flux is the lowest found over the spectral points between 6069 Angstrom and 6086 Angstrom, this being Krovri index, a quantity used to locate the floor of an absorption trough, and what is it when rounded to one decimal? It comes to 13.9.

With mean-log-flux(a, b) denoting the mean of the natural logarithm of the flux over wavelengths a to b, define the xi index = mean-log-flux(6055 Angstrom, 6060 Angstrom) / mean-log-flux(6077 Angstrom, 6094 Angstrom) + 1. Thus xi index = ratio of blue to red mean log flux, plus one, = 2.01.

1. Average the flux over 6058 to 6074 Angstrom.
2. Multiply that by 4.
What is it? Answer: 59.6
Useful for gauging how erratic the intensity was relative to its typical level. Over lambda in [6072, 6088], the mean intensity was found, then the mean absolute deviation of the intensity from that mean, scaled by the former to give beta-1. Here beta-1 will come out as 0.0287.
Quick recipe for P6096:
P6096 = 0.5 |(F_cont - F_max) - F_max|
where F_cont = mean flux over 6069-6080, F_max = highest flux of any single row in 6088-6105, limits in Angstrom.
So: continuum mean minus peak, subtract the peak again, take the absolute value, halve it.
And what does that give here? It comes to 7.54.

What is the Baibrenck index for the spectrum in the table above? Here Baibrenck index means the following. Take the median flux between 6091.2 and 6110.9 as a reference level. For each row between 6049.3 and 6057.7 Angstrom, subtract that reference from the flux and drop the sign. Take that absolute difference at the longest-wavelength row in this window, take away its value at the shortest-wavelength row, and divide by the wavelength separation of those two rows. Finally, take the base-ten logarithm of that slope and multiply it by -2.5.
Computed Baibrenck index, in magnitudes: 3.2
